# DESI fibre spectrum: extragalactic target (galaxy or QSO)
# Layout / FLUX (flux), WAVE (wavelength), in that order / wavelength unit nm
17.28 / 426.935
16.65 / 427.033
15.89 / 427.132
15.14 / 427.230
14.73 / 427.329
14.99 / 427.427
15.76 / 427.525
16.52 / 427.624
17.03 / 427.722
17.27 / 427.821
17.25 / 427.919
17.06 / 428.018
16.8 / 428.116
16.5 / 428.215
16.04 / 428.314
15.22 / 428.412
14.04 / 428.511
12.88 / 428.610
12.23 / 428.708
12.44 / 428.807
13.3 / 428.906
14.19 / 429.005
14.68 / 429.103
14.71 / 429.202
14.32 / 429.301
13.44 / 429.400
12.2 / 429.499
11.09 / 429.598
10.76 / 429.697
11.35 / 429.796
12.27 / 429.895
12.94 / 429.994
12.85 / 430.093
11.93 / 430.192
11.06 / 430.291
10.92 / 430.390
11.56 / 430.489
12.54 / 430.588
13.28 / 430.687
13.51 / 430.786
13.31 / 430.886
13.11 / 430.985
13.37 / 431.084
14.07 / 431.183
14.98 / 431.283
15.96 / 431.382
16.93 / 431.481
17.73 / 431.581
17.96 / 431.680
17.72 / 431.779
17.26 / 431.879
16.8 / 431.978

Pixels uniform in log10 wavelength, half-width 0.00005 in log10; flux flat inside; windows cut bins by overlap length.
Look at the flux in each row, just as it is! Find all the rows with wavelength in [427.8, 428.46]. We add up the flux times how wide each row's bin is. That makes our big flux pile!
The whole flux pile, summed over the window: 11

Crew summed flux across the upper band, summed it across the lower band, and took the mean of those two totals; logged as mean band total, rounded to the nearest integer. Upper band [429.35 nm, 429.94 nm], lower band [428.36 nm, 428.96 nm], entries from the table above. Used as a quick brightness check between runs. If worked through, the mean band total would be 76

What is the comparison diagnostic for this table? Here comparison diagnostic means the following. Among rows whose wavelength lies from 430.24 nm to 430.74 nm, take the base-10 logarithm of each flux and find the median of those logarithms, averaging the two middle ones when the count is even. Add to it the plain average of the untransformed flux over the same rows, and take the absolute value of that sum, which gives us 13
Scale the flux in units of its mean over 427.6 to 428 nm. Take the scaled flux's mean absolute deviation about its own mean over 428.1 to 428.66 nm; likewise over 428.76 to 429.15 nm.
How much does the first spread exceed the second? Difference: 0.02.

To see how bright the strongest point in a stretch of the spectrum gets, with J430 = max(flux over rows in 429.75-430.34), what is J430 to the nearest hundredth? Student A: 12.94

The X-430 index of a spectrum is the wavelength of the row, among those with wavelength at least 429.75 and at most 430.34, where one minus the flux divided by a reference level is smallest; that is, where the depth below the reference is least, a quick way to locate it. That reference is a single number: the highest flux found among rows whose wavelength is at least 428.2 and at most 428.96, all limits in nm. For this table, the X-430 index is 429.994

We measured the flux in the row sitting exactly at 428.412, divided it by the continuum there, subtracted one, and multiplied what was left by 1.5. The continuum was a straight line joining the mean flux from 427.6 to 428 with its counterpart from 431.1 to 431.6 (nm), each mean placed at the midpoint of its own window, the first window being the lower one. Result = -0.14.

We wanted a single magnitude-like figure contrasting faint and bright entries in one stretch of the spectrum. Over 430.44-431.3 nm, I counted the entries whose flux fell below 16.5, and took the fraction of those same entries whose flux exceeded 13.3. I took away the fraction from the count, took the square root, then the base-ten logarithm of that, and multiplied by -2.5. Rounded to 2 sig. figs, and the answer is -1.2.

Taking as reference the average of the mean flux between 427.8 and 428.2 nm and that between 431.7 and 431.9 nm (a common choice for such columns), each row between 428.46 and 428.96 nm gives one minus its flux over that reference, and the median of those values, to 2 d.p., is 0.26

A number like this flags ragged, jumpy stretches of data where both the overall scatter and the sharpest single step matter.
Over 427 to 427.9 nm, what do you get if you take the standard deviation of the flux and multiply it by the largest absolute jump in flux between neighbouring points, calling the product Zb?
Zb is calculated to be 0.7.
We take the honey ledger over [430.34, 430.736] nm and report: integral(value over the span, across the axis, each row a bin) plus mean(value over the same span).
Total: 16.9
